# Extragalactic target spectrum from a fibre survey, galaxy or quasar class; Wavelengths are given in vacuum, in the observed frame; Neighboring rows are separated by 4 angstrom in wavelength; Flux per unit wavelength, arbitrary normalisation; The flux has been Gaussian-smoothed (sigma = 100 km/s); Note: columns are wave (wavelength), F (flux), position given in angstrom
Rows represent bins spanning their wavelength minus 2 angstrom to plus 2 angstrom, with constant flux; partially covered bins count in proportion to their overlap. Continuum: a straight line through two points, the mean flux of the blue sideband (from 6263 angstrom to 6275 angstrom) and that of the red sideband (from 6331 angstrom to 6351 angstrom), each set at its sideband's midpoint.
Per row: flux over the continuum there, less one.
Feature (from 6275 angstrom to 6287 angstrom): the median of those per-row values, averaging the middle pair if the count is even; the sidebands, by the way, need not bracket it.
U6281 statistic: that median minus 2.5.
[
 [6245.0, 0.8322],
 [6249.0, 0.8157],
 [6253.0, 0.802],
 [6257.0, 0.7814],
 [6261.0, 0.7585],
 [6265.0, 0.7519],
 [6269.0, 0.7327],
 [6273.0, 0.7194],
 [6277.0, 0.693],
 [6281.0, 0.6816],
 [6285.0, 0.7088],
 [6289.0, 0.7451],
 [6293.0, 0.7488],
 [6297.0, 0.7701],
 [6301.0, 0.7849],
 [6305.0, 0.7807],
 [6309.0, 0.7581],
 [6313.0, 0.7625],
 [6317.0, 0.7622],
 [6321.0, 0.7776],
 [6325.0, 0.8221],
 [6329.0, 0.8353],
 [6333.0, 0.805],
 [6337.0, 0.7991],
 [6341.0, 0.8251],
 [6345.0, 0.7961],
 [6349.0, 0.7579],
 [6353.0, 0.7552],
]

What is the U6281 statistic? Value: -2.57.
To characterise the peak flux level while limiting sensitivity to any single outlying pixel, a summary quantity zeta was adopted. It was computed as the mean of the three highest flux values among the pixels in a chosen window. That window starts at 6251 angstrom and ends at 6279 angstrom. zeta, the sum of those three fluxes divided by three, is 0.781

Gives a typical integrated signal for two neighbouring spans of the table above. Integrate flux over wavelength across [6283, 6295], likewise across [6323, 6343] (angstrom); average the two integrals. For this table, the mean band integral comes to 12.6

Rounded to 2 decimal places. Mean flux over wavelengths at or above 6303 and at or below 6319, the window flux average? 0.77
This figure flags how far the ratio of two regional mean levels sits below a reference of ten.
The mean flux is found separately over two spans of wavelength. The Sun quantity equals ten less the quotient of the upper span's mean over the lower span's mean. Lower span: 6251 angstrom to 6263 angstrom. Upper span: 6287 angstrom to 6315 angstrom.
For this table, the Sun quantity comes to 9.02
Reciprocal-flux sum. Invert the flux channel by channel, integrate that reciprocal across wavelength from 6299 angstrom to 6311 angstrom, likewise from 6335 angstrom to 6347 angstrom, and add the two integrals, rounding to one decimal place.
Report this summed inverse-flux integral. 30.4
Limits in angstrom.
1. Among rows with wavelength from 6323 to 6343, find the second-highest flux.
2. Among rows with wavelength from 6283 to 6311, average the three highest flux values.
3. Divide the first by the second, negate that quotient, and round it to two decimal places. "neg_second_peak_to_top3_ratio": -1.06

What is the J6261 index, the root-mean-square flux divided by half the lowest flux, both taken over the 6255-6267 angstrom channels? 2.03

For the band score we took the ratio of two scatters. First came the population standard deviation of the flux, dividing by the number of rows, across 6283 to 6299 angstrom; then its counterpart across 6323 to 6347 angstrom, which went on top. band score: 0.66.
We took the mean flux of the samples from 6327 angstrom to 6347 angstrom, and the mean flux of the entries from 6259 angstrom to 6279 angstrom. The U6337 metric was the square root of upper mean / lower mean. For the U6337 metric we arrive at 1.054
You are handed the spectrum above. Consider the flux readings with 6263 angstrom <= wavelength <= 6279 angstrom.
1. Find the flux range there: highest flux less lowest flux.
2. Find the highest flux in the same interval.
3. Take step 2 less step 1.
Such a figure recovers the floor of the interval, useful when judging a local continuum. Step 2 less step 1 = 0.69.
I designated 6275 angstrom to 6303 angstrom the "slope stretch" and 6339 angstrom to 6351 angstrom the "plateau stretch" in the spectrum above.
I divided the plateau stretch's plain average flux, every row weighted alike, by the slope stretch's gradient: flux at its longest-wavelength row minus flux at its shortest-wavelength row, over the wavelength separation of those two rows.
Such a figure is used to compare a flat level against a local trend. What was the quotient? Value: 207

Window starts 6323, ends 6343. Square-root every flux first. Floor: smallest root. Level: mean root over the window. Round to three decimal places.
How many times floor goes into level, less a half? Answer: 0.511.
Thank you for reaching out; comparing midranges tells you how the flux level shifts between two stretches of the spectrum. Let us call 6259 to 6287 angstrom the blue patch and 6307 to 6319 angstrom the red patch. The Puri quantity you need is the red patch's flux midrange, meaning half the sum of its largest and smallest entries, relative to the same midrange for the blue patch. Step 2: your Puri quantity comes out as 1.06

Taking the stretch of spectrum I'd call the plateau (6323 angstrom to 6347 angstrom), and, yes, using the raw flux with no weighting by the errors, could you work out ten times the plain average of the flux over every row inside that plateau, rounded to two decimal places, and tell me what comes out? 8.14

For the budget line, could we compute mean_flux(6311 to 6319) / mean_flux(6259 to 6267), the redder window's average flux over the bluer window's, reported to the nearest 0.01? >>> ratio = 1.01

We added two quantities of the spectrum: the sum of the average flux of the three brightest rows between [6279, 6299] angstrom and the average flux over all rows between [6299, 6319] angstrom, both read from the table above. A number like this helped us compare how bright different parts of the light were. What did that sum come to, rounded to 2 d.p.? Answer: 1.52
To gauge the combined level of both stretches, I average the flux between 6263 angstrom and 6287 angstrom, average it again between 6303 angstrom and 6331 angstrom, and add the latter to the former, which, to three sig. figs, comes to 1.50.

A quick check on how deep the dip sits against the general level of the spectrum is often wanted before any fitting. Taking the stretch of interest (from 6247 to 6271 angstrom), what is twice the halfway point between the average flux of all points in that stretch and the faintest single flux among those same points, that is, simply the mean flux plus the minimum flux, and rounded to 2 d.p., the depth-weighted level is 1.51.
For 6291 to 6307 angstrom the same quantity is 1.52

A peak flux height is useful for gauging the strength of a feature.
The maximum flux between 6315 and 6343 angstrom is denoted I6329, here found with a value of 0.8353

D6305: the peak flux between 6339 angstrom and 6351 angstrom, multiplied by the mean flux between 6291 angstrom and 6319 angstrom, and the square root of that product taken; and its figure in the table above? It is 0.795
